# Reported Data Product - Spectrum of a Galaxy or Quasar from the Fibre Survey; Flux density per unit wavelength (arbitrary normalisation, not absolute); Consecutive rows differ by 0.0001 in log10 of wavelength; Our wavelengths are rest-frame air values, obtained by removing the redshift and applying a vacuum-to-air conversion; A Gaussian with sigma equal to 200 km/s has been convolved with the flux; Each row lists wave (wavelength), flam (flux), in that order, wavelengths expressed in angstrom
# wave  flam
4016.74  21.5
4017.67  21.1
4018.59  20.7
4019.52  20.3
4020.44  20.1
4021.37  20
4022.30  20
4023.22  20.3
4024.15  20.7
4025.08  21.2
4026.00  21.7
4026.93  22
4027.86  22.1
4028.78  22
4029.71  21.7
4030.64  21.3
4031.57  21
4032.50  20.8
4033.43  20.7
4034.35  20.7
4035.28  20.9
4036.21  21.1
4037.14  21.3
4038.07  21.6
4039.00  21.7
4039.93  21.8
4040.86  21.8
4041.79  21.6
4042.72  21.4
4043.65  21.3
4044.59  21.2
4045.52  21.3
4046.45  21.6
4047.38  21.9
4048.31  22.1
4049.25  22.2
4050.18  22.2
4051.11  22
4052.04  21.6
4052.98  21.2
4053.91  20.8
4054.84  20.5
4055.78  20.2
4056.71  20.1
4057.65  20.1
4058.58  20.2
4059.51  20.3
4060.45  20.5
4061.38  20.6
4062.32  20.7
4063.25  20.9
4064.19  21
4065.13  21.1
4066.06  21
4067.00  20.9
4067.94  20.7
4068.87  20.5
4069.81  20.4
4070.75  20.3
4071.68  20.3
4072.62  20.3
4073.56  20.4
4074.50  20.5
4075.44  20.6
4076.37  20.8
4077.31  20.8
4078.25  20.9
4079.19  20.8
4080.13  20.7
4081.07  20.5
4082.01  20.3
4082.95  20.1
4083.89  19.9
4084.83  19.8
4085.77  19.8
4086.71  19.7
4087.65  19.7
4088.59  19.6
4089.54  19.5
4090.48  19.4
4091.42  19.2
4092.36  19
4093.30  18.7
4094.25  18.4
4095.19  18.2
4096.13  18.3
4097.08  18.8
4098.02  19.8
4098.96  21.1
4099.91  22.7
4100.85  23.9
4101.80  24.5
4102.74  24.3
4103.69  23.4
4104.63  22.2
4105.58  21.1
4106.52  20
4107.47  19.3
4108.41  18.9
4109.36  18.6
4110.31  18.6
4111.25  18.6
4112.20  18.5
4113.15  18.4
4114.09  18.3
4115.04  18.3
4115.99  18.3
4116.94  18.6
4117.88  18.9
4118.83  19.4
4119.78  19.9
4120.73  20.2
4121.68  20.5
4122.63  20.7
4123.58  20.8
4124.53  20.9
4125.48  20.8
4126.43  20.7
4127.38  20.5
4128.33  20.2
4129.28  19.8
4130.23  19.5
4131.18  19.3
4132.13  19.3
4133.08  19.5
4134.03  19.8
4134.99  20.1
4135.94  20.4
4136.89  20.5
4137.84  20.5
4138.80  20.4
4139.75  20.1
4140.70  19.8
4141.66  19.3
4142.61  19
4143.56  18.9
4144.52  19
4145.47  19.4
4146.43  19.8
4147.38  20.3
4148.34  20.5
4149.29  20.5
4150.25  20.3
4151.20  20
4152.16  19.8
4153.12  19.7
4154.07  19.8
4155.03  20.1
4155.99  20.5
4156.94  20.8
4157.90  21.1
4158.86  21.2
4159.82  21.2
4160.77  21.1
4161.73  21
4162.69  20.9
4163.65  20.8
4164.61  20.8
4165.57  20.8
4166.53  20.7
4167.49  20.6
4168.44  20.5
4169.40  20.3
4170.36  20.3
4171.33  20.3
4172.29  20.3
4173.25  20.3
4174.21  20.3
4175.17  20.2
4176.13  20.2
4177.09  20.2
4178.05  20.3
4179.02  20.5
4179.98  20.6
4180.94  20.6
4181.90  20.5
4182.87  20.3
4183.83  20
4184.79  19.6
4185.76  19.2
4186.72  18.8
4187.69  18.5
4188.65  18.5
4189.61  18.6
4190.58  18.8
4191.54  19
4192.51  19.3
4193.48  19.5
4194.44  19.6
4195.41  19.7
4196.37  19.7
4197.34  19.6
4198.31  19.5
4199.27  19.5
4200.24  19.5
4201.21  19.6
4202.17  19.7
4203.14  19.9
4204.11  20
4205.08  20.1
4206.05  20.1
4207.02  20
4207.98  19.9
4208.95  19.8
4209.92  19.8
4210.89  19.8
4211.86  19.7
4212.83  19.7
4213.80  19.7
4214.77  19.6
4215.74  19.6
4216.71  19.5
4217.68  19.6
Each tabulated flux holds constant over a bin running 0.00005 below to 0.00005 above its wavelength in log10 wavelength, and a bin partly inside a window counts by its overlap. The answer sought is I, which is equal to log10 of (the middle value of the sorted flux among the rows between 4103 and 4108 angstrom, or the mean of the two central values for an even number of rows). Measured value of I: 1.32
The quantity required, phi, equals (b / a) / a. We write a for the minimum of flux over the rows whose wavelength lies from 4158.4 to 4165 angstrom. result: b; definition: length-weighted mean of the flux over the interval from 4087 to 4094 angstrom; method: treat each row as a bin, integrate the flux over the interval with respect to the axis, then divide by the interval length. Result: 0.045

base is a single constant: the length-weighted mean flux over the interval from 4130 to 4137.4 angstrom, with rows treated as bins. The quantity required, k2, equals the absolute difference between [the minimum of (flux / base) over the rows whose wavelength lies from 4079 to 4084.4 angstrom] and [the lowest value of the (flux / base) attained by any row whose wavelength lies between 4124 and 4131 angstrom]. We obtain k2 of 0.02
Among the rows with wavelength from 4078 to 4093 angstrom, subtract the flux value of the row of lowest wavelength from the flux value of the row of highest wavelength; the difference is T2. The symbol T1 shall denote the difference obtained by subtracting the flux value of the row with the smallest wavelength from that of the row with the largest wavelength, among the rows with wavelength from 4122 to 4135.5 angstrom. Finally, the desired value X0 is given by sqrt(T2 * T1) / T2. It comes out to -0.6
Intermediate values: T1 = -0.6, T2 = -1.9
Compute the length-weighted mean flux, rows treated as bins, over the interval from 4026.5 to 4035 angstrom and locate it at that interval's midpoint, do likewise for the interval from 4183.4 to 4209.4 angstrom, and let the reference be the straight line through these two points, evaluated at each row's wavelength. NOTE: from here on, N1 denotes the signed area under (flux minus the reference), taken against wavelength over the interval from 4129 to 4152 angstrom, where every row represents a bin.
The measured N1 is -7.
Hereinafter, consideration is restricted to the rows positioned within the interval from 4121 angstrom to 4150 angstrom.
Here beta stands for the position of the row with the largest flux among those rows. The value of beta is 4124.53 angstrom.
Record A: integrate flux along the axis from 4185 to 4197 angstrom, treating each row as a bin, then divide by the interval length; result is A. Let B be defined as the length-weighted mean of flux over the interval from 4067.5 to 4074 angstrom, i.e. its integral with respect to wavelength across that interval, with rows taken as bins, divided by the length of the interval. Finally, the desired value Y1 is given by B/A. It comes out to 1.07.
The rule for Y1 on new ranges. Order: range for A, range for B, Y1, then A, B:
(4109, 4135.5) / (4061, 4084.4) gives 1.05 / 19.5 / 20.6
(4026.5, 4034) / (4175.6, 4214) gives 0.92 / 21.4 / 19.7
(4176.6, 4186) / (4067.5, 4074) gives 1.01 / 20.2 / 20.4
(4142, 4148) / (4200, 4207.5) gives 1.02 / 19.4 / 19.9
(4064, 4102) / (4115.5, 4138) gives 0.98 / 20.3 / 20.0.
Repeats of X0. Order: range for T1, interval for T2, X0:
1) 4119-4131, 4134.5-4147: -1.2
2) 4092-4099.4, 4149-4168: 4.6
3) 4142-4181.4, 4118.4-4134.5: 2.0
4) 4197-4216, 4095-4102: 0.0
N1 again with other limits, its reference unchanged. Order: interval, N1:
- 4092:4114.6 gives -9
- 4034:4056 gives 5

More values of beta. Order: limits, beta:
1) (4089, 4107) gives 4101.80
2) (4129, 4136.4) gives 4135.94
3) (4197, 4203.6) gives 4203.14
